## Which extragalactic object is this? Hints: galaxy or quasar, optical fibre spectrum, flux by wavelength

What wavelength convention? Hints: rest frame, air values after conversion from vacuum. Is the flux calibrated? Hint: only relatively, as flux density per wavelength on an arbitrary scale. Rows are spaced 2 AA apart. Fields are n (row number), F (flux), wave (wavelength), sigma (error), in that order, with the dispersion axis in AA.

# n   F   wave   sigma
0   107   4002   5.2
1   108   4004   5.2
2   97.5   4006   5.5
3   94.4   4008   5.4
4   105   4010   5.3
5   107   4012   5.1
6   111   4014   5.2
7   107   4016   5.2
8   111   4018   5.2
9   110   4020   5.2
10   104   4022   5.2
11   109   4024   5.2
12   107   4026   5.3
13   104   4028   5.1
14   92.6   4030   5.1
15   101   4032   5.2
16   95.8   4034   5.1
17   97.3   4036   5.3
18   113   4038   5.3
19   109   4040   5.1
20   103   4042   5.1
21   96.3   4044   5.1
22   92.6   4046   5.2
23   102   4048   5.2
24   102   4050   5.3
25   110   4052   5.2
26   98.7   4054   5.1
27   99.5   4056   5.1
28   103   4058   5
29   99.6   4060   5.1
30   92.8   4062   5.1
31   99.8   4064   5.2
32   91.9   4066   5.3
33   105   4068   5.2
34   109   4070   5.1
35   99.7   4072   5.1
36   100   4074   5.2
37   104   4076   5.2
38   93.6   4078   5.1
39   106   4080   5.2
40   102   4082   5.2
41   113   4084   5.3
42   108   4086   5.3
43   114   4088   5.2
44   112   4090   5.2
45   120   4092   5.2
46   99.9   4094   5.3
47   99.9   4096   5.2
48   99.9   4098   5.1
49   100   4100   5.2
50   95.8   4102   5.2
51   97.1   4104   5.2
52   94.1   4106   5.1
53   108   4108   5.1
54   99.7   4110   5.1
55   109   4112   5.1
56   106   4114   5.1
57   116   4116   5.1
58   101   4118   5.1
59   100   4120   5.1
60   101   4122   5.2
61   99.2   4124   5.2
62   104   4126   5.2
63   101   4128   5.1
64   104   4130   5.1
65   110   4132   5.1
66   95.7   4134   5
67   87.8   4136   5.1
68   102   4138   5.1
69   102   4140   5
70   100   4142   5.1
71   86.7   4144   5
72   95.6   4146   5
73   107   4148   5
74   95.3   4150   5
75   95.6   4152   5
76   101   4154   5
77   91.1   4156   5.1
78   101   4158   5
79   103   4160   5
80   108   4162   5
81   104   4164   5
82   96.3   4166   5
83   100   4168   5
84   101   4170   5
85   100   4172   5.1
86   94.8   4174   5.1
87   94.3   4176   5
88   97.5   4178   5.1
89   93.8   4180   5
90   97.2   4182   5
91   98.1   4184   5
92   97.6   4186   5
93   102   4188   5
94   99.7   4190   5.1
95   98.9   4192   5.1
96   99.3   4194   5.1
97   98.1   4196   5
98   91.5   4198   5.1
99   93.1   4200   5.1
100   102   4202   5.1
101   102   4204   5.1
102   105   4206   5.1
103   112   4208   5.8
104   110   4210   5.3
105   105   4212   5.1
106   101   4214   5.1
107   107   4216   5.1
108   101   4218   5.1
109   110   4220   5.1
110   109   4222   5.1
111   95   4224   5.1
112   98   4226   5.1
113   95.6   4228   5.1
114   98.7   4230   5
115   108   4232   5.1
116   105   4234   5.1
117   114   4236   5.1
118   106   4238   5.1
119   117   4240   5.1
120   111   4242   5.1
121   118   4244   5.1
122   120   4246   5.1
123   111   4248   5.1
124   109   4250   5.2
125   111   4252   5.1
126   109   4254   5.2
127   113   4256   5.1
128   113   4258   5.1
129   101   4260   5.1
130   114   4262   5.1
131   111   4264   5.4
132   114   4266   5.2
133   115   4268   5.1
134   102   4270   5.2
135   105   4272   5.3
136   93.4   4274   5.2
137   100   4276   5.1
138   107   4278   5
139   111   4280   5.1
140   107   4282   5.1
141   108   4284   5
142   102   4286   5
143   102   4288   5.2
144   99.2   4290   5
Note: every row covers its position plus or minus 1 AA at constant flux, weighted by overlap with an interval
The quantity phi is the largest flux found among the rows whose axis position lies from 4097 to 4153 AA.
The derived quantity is 116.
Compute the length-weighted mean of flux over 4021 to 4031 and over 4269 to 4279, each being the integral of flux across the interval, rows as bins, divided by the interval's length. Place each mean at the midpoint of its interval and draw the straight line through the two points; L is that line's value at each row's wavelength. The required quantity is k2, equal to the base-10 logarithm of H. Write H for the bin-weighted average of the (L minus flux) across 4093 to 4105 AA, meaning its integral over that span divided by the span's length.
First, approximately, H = 4.0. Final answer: 0.6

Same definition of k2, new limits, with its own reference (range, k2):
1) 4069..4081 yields 0.0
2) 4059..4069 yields 0.7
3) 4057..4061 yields 0.2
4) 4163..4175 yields 0.5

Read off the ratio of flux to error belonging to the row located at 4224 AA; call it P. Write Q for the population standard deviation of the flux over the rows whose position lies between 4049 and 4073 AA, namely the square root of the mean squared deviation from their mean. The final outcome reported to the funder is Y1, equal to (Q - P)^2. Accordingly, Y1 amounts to 179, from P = 18.6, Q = 5.2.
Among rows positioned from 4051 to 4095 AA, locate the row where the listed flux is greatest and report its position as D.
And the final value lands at 4092 AA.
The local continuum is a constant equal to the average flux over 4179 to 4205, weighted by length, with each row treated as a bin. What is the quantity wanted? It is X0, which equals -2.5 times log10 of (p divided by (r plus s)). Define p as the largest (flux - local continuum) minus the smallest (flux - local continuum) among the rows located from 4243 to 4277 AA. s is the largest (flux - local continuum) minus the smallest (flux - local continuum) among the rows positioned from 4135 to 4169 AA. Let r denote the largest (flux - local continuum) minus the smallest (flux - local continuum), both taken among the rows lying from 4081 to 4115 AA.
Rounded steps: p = 26.6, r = 25.9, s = 21.3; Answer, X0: 0.6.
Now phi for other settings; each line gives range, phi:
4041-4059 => 110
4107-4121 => 116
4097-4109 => 108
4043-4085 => 113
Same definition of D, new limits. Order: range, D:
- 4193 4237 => 4236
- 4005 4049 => 4038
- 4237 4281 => 4246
